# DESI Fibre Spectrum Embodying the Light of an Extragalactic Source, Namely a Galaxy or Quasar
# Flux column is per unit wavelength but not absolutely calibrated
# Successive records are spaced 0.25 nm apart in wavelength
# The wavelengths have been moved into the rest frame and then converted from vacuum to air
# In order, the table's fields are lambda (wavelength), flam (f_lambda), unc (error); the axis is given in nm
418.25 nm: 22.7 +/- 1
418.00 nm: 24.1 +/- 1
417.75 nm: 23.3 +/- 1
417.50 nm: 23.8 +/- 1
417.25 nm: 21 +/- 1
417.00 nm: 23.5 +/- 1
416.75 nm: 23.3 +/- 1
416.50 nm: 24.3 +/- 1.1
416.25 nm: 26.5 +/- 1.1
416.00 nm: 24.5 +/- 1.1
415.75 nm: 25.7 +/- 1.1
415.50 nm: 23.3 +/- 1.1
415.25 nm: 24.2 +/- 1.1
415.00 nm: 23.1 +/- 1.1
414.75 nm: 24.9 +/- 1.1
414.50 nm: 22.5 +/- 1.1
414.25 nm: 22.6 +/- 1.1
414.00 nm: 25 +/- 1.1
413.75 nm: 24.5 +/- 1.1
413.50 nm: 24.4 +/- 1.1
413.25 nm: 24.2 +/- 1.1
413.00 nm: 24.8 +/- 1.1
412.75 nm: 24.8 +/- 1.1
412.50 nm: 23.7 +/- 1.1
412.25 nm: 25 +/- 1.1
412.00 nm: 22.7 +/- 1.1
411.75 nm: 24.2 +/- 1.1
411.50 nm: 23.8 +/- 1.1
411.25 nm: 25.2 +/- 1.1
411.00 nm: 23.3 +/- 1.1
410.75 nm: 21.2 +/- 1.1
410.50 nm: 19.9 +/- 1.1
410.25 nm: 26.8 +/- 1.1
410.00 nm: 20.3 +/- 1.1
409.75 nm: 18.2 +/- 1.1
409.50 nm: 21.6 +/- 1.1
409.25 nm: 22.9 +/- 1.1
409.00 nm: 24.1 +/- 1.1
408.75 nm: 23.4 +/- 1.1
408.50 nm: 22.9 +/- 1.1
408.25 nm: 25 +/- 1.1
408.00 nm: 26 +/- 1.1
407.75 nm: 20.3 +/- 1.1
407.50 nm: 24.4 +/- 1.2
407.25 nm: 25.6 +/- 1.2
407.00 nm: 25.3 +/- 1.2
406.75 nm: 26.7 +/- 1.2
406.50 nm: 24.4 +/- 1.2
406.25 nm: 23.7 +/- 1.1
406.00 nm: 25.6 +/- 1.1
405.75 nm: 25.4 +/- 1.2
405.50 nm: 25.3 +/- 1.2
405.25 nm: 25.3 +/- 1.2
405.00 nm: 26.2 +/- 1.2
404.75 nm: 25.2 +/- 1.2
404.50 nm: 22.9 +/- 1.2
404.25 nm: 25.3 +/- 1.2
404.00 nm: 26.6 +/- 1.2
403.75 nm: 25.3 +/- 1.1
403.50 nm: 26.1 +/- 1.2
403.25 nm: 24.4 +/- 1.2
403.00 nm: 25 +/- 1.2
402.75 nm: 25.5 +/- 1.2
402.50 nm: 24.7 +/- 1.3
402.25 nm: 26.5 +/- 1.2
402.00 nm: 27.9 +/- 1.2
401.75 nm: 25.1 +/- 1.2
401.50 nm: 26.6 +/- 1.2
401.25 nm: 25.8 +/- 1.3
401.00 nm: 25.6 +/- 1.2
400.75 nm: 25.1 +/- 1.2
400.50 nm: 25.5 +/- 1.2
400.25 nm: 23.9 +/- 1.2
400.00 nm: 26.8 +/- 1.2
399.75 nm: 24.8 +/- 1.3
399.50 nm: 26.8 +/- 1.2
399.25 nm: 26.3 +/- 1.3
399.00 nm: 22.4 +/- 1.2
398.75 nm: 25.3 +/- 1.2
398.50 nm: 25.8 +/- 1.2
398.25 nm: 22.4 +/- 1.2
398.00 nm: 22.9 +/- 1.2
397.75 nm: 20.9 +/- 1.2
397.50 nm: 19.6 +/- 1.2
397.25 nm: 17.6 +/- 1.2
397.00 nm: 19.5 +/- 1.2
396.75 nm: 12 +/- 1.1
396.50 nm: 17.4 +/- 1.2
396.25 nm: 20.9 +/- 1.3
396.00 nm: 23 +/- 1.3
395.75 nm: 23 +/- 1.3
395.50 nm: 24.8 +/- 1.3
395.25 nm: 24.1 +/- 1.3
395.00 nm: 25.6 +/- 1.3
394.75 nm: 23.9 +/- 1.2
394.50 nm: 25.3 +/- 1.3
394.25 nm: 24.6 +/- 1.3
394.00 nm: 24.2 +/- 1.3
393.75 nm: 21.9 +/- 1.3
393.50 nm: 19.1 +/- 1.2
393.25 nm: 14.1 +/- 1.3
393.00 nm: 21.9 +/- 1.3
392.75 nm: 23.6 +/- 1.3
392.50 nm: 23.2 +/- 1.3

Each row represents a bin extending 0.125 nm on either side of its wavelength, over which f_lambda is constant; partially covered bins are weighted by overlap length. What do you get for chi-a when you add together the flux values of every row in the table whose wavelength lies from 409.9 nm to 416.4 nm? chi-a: 621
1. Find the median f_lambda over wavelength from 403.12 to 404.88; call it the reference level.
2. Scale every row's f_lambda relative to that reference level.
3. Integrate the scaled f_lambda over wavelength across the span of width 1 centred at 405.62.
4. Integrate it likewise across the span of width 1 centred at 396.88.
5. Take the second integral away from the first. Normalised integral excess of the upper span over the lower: 0.35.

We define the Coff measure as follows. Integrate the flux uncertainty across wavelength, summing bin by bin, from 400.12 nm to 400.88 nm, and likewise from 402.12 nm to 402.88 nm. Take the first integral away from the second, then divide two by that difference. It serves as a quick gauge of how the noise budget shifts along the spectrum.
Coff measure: 80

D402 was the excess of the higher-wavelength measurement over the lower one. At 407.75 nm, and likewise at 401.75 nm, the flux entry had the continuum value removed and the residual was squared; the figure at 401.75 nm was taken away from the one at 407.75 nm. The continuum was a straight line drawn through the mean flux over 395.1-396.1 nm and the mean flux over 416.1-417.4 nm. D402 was 10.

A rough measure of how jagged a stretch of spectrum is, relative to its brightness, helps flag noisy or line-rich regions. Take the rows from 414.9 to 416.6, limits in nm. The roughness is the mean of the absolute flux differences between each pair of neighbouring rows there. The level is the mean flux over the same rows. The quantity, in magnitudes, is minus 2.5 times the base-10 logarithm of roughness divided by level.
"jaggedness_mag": 2.9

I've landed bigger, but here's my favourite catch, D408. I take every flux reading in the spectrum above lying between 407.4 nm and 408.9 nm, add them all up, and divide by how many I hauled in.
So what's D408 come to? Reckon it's 23.7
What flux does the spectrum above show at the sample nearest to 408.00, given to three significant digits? 26.0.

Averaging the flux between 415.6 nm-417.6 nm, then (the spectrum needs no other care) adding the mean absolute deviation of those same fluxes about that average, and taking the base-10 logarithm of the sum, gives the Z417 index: 1.402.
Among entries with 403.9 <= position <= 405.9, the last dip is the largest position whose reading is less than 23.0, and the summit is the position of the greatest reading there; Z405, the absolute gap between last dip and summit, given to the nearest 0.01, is 0.50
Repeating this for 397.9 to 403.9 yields 3.00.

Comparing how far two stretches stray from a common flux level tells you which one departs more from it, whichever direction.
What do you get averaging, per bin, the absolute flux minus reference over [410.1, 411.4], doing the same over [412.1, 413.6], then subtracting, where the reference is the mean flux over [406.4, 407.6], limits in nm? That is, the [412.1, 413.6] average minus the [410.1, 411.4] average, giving -1.8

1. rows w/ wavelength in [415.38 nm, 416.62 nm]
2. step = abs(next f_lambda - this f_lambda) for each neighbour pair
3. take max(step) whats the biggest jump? 2.4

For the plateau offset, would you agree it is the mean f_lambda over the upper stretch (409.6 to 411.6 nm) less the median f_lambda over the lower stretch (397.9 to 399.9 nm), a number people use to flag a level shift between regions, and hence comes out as -2.7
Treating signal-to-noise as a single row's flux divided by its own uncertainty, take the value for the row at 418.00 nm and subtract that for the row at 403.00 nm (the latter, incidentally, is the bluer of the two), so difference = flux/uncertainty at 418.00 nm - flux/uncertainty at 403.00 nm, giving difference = 3.3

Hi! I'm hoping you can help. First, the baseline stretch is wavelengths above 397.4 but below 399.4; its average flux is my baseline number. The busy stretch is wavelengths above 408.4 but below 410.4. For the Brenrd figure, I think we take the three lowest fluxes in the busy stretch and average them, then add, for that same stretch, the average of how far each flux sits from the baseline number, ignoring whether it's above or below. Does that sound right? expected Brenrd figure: 21.9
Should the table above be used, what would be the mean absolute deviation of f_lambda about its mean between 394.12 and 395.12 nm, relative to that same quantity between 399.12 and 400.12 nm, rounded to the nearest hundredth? 0.87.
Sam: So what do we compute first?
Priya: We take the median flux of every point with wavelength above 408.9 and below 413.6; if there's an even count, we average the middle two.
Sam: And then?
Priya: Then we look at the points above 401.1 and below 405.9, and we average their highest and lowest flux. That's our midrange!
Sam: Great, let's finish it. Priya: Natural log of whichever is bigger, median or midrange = 3.23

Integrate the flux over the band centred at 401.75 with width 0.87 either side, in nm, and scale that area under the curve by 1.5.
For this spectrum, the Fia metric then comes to 68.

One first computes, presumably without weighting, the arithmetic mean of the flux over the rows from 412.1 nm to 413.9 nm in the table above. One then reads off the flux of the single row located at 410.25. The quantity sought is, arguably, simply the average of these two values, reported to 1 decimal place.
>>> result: 25.6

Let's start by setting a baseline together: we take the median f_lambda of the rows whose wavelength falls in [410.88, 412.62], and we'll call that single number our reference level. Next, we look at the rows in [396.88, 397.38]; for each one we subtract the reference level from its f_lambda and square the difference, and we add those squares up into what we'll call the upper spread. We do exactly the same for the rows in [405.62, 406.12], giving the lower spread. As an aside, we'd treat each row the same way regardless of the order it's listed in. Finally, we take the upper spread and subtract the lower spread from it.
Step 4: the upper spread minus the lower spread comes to 51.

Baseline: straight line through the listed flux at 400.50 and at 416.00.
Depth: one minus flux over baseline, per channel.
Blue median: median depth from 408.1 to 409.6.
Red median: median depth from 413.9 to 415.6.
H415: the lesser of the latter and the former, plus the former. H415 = 0.12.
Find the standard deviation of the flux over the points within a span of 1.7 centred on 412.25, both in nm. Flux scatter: 0.8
